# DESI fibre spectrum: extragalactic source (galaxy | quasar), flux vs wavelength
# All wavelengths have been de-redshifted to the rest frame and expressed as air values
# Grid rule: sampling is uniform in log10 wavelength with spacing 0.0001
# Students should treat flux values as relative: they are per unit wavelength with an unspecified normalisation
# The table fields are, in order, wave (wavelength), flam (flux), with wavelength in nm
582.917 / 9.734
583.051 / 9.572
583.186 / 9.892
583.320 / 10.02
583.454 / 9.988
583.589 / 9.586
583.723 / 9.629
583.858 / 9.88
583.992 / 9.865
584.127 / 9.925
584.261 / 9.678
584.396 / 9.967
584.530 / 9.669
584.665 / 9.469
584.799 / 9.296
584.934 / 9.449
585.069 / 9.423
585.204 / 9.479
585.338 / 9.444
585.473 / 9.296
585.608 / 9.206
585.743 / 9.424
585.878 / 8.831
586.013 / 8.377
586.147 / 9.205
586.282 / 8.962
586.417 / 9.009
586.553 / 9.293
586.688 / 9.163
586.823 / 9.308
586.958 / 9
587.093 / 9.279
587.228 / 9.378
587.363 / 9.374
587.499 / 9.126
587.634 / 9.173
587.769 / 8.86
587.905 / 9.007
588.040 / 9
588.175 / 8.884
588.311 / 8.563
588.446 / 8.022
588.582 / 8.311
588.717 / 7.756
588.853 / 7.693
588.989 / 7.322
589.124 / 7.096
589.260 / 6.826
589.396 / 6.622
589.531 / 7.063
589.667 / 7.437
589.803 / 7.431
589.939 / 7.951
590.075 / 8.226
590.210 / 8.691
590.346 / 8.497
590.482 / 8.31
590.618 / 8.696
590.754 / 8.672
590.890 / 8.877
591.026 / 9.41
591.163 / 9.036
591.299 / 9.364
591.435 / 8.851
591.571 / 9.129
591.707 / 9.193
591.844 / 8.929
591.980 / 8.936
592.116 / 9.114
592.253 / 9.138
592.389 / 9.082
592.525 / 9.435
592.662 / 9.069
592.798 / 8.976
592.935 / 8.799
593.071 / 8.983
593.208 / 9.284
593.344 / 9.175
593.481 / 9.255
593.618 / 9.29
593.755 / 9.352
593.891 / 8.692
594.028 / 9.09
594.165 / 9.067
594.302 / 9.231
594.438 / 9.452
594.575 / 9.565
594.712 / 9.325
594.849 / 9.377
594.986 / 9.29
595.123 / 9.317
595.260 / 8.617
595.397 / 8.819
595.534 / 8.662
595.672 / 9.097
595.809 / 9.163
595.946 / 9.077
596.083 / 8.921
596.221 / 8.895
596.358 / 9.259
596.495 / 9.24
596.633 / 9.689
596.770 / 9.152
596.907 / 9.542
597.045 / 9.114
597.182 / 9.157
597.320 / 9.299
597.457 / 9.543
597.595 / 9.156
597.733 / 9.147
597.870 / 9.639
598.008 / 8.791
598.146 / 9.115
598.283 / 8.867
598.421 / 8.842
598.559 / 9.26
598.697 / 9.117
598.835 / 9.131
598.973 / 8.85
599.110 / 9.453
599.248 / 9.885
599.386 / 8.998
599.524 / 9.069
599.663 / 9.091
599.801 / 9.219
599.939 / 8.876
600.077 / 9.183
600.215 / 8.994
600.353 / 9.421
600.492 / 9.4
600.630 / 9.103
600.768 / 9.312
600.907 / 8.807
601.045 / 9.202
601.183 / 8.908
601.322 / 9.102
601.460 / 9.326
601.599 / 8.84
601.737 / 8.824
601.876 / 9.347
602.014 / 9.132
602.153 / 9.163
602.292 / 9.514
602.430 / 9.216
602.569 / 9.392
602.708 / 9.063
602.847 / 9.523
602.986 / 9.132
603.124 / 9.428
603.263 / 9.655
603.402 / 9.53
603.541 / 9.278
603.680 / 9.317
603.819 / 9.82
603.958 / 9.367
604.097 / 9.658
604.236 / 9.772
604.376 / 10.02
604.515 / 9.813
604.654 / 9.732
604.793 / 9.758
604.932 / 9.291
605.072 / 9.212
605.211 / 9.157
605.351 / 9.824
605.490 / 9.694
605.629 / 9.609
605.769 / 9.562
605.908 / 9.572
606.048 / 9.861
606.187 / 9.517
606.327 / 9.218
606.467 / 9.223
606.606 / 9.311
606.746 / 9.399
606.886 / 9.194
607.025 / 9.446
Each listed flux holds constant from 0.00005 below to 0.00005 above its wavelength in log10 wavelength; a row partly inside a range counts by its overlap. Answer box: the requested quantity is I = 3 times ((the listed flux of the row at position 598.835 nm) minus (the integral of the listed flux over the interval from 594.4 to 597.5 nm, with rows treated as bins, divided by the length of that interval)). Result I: -0.19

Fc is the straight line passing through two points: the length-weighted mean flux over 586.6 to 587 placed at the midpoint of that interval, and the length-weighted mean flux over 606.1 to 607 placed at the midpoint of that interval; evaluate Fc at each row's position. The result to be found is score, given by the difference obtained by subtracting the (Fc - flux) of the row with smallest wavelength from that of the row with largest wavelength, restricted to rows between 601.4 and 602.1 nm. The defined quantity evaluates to 0.2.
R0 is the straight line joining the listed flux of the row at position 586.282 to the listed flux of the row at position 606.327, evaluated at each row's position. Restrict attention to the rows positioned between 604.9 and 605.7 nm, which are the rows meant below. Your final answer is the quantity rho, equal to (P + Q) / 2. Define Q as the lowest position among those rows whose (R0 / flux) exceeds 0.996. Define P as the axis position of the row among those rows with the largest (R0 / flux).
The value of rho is 605.14 nm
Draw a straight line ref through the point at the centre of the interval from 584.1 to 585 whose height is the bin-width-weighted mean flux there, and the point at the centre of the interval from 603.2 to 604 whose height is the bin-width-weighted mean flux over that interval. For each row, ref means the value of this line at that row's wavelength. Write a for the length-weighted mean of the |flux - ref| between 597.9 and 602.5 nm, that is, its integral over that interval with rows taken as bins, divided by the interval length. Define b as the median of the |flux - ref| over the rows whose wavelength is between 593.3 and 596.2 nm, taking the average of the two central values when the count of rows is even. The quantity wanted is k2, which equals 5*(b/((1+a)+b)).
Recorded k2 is 1.1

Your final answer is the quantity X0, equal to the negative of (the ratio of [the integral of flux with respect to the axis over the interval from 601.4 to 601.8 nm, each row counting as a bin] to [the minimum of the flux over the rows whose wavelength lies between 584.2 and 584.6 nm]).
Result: -0.37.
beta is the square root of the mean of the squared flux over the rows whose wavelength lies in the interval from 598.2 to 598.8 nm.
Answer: 9.0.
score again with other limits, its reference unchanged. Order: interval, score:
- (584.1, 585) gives 0.5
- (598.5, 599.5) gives 0.3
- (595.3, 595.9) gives -0.3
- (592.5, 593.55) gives 0.2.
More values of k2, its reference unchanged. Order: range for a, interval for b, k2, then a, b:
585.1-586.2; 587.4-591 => 2.3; 0.46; 1.28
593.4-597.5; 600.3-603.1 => 1.0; 0.38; 0.33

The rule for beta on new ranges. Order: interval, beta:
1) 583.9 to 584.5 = 9.9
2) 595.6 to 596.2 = 9.1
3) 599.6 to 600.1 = 9.1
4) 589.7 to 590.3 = 8.1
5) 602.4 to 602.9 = 9.3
